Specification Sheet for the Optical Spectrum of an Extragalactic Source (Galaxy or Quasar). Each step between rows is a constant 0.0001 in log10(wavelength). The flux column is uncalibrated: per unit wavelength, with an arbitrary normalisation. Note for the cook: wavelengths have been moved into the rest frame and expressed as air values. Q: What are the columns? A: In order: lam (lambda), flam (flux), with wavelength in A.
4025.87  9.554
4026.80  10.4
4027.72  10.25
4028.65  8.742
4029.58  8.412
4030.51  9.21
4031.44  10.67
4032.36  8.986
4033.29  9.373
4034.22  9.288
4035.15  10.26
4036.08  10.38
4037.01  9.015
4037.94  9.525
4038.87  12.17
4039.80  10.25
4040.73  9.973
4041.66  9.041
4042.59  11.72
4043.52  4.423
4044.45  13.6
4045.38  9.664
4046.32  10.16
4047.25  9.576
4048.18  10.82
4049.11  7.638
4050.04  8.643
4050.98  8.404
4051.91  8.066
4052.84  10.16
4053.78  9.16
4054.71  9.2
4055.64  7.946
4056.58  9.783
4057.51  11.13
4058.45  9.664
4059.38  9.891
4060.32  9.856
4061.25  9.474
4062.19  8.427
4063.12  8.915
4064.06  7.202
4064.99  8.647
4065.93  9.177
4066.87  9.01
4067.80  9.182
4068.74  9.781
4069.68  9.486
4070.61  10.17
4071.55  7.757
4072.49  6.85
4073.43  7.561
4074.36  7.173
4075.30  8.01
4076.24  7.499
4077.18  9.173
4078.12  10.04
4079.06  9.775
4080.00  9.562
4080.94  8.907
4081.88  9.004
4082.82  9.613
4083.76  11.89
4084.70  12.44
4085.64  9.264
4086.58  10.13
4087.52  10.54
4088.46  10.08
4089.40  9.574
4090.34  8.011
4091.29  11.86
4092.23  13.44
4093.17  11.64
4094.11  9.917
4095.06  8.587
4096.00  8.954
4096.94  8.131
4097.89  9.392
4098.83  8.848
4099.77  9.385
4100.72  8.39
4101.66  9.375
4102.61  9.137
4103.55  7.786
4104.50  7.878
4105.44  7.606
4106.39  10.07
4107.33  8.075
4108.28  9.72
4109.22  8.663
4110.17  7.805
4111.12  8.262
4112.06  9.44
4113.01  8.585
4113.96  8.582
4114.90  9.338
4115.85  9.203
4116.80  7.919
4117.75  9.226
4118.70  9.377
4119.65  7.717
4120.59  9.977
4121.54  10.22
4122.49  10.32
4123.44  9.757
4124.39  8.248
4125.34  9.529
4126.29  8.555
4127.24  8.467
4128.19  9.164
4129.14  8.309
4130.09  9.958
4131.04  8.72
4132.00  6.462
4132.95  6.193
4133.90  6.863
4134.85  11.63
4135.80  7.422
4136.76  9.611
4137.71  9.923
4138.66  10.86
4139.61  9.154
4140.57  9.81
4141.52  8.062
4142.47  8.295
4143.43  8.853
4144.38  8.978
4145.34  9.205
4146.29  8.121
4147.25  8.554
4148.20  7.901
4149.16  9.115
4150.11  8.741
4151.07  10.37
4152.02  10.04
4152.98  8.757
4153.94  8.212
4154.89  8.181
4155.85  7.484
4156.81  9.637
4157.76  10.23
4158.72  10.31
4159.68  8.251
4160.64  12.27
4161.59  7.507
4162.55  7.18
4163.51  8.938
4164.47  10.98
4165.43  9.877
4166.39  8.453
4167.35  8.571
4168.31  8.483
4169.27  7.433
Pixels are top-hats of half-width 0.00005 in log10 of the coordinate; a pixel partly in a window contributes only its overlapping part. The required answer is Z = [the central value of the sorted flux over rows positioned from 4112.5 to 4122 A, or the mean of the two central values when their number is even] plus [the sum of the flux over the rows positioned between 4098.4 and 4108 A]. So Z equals 96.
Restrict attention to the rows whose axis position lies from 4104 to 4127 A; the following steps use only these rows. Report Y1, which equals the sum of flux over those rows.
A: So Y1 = 214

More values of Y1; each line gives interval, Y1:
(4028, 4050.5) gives 232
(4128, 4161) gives 314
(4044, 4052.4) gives 87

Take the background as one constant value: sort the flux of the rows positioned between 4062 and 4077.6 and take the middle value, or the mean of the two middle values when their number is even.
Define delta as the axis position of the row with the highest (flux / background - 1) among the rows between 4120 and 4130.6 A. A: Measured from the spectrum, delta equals 4122.49 A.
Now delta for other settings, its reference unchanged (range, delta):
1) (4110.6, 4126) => 4122.49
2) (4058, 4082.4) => 4070.61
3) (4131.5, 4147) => 4134.85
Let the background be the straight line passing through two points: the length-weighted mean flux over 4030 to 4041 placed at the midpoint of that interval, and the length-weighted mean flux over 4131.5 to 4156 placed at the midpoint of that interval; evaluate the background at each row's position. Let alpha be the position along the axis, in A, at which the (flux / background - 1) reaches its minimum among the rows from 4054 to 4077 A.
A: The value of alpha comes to 4072.49 A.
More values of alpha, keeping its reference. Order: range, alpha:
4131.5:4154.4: 4132.95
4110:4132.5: 4132.00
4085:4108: 4105.44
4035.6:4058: 4043.52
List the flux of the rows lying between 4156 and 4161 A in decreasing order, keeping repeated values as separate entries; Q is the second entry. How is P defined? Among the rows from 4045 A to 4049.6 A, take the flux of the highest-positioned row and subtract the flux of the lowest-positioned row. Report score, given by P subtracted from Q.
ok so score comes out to 12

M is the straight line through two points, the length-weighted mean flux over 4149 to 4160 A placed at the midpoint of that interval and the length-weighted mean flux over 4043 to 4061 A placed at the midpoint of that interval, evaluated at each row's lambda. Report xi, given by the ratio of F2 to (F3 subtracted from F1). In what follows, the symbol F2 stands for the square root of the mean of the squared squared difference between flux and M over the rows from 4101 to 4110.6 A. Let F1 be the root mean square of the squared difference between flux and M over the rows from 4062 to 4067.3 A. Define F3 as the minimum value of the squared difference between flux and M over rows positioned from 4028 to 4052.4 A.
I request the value 0.8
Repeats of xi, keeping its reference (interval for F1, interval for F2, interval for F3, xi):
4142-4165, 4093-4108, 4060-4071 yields 0.7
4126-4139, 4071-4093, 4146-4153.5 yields 1.3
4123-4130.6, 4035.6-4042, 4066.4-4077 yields 5.7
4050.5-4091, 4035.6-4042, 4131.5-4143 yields 1.2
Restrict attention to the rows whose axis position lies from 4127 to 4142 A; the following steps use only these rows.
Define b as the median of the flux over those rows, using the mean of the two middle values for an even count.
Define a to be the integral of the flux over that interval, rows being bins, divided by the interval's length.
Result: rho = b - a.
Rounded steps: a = 8.80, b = 8.94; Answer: 0.1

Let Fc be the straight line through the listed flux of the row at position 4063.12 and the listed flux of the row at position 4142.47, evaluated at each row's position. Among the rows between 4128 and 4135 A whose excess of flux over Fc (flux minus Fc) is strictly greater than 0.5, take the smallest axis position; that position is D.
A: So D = 4128.19 A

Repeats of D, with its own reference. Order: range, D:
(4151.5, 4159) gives 4152.02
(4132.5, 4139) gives 4134.85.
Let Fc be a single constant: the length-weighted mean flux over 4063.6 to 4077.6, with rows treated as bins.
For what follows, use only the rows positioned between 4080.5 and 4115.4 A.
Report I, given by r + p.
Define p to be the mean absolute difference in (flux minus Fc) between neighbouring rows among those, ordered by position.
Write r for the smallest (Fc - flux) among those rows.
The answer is -3.9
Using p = 1.10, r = -5.0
